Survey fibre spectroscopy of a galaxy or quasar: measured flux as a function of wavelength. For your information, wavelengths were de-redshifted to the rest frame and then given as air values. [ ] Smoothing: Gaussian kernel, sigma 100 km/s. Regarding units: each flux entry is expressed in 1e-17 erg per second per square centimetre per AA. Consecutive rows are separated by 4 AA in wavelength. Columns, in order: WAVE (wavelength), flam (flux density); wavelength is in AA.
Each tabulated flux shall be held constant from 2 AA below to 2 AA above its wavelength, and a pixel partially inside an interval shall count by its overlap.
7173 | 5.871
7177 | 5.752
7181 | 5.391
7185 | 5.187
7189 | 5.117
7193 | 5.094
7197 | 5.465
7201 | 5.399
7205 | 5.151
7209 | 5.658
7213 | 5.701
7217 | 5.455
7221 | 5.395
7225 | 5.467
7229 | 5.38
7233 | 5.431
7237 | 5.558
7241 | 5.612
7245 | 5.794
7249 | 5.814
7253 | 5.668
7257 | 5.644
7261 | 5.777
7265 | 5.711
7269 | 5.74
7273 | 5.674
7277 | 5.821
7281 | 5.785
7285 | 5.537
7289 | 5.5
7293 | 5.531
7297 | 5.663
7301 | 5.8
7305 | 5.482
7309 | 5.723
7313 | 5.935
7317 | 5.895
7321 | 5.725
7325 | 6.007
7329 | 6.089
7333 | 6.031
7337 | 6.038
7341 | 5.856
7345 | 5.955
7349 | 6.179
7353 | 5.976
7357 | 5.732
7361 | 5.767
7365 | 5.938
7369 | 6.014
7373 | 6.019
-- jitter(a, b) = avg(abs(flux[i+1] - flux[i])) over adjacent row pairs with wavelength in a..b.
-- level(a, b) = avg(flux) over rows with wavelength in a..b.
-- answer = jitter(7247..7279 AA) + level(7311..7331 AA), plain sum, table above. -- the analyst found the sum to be 6.02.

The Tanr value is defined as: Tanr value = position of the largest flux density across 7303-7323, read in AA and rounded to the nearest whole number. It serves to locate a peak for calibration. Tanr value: 7313 AA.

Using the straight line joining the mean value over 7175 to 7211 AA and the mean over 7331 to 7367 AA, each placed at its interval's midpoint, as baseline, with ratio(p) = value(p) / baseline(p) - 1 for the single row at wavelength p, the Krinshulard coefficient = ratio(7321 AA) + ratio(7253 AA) 0.00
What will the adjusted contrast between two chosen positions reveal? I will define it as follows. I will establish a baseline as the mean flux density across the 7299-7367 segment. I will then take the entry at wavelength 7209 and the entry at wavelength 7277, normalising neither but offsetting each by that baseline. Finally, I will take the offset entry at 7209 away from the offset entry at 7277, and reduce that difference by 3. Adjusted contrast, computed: -2.84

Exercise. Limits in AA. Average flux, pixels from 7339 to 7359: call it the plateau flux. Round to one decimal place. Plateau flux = 5.9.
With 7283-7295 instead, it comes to 5.5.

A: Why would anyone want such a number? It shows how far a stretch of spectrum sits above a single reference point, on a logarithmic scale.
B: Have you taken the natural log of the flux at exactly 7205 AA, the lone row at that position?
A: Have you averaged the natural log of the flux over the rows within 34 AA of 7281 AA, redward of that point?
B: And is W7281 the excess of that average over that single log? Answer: 0.10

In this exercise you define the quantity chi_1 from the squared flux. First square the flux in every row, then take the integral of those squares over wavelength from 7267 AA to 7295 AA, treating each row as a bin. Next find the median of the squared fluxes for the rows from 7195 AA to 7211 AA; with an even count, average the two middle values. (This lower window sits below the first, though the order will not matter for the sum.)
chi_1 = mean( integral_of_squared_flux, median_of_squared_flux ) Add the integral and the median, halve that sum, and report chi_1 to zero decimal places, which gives 463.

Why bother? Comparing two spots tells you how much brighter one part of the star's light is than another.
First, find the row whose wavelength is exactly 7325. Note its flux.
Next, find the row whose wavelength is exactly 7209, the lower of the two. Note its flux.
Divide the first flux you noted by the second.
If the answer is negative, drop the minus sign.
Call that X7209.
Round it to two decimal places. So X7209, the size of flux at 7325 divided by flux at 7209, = 1.06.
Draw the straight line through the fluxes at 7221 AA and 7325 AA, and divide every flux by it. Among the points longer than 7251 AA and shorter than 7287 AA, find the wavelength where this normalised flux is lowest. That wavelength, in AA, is 7285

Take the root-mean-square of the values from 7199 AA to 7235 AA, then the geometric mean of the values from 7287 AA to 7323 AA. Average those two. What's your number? 5.57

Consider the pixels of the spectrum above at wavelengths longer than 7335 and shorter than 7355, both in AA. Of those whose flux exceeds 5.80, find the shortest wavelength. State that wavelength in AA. 7337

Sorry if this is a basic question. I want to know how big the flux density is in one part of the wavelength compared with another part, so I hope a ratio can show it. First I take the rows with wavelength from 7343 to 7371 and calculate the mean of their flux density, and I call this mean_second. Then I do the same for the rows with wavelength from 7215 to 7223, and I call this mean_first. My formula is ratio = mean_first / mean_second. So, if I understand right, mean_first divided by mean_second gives 0.914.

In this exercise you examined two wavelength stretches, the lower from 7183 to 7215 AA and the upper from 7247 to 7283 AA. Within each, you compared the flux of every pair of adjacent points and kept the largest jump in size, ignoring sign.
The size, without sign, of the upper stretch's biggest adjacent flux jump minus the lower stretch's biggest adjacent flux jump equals 0.36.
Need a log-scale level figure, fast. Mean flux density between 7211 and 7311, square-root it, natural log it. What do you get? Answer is 0.864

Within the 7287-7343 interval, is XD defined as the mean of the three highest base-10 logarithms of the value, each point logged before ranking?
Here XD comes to 0.782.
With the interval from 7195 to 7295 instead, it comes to 0.764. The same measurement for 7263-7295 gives 0.762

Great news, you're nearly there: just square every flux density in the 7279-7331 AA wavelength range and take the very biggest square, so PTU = 37.1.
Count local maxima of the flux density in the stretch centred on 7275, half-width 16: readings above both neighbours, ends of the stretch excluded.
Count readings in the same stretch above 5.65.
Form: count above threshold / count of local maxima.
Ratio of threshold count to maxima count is 3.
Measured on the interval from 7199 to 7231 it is 1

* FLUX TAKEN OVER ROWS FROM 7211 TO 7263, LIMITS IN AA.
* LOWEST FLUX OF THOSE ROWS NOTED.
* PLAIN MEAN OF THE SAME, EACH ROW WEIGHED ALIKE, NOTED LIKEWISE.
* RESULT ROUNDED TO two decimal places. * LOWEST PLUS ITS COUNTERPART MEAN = 10.97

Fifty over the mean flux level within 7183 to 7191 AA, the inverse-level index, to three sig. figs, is 9.70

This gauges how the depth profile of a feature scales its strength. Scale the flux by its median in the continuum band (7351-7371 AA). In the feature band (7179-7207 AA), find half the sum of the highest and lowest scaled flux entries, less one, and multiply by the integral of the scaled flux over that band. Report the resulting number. -2.7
